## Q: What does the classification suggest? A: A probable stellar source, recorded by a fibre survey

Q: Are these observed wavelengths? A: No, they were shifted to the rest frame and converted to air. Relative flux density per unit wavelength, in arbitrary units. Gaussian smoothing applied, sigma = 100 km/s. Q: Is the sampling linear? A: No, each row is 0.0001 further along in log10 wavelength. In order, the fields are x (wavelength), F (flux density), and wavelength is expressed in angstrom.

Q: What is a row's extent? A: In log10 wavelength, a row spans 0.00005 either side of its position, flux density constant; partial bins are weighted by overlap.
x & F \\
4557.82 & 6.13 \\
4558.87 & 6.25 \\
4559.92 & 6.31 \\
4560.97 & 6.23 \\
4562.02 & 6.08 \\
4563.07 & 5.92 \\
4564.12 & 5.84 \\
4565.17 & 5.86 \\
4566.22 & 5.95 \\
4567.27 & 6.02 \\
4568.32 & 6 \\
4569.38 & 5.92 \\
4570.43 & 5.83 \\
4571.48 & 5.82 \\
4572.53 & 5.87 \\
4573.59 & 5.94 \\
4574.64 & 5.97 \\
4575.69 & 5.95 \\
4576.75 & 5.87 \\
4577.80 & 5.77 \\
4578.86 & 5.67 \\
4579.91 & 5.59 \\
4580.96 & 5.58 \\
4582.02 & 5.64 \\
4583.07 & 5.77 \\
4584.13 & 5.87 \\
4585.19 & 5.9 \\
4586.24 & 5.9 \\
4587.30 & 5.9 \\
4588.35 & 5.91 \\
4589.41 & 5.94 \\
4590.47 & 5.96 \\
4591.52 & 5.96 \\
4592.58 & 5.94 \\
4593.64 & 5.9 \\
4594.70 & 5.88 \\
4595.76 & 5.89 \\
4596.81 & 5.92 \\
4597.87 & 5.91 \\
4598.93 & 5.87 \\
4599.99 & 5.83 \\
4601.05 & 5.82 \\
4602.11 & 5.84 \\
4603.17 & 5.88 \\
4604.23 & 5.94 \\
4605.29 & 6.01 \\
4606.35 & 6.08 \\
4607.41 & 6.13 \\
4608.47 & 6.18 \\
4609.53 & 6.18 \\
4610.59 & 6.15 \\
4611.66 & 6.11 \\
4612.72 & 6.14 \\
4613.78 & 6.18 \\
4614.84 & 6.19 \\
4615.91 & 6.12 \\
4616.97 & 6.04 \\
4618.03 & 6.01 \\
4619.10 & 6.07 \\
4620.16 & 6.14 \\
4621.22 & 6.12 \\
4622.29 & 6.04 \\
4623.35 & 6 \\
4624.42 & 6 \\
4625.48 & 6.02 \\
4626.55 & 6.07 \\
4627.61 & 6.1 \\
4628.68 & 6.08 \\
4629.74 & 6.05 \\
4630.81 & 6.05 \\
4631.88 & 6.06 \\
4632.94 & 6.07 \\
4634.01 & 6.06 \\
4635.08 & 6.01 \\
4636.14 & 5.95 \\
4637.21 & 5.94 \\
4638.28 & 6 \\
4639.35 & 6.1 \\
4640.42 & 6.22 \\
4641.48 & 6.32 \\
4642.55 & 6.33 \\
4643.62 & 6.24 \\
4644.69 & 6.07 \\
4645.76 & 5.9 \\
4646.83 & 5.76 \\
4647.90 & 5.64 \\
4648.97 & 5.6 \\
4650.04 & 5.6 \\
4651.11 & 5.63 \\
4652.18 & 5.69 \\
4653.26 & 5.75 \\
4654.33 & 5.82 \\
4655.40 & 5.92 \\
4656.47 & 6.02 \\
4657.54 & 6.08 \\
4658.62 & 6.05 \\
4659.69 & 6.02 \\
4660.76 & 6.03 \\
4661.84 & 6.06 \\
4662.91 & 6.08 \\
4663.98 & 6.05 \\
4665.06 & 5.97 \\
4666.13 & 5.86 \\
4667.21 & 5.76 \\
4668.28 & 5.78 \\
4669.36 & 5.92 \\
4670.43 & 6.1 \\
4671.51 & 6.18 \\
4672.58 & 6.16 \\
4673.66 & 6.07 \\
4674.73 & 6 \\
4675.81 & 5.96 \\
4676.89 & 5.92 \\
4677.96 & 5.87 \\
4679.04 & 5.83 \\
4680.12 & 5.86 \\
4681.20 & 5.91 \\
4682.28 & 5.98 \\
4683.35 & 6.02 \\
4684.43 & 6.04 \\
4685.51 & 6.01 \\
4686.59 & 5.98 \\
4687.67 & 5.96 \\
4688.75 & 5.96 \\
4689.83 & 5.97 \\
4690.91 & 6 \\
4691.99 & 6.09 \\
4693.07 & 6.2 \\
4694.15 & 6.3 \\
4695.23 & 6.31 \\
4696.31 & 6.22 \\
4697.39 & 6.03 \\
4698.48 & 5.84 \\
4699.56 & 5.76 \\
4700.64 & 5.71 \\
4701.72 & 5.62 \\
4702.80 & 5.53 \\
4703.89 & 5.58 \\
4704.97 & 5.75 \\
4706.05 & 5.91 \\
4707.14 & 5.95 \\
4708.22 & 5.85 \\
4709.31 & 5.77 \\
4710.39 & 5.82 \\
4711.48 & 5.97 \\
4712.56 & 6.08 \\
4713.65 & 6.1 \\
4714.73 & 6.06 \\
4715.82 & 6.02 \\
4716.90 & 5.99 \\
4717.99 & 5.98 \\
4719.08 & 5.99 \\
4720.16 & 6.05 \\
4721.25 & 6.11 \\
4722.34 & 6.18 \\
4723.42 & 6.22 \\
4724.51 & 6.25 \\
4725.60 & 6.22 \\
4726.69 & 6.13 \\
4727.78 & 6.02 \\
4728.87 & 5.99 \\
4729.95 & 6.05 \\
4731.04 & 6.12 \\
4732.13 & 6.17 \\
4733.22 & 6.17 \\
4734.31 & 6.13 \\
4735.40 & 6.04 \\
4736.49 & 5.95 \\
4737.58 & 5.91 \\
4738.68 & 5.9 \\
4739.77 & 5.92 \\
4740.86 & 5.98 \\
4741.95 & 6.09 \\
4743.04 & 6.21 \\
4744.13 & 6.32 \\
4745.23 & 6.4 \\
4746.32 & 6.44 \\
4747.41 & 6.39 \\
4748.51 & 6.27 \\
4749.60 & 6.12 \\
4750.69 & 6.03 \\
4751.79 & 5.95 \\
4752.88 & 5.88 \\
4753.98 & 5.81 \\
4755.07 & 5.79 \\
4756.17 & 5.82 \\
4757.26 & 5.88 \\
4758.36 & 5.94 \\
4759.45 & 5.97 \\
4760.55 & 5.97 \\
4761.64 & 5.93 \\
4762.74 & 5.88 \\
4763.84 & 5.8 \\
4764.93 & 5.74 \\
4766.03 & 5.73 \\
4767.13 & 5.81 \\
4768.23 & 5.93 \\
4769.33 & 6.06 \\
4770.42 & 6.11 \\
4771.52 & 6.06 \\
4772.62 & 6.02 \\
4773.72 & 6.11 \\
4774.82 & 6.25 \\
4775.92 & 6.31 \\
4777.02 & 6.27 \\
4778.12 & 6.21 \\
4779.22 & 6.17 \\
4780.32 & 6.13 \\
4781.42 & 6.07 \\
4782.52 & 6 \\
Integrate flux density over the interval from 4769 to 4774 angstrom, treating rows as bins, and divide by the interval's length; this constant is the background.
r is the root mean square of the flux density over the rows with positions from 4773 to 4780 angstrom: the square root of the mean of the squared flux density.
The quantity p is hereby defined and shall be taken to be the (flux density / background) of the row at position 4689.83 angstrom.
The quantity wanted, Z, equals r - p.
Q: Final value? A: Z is 5.24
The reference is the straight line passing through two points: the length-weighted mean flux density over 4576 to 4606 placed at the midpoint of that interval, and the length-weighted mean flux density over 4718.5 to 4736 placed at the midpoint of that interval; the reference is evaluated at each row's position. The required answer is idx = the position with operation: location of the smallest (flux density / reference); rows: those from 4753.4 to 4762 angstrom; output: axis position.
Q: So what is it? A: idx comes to 4755.07 angstrom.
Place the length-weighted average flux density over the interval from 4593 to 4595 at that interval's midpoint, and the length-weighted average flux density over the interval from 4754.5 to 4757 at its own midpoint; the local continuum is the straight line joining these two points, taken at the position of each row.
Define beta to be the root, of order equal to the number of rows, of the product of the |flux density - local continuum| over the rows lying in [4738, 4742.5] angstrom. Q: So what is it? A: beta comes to 0.12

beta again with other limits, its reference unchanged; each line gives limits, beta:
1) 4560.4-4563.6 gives 0.12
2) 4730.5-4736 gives 0.29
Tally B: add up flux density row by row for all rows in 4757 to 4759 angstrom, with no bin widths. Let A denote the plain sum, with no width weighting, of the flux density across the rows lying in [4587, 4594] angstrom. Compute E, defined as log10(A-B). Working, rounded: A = 42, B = 12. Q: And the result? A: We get 1.47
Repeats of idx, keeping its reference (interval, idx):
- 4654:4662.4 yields 4654.33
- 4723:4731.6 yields 4728.87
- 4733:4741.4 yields 4738.68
